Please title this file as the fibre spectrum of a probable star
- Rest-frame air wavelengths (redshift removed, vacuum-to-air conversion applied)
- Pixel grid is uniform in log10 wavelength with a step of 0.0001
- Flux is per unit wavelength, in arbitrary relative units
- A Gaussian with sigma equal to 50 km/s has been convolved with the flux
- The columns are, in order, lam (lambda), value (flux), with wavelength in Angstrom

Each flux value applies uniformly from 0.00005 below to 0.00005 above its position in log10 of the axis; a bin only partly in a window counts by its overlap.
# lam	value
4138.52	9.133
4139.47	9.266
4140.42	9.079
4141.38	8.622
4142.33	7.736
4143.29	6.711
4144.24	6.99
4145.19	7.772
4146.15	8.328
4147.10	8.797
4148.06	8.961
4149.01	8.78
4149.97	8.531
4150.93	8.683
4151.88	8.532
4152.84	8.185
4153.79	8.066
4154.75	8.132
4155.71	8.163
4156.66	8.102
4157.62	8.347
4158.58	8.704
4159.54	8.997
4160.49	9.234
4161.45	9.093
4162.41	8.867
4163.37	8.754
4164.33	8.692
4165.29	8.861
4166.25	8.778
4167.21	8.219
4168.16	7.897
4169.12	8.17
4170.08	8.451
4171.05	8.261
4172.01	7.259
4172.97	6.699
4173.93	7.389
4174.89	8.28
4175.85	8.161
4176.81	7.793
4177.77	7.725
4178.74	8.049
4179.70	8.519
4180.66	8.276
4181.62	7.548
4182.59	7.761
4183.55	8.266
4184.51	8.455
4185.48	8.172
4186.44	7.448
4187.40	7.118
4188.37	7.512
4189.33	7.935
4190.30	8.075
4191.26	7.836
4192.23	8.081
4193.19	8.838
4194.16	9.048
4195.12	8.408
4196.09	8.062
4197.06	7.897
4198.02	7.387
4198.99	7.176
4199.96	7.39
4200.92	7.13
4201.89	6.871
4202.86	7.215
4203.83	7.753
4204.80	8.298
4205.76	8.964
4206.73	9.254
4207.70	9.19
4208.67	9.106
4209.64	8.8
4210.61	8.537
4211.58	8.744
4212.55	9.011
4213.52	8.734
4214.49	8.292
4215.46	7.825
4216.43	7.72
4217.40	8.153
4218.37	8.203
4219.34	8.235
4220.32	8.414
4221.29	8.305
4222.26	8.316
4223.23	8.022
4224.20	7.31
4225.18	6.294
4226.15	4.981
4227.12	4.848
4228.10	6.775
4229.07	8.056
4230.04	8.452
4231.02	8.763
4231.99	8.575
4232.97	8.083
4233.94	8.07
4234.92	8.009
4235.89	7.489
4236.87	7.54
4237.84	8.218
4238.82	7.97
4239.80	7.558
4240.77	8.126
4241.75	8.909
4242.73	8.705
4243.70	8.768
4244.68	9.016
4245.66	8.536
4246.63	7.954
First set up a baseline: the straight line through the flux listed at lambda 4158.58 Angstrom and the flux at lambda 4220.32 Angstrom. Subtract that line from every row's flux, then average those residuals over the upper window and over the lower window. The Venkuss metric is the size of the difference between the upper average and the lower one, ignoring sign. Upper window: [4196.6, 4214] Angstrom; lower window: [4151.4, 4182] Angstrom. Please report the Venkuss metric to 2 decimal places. 0.12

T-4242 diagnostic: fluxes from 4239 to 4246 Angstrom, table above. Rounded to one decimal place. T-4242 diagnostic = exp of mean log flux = 8.5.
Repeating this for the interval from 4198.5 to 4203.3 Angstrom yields 7.2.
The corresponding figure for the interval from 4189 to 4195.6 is 8.3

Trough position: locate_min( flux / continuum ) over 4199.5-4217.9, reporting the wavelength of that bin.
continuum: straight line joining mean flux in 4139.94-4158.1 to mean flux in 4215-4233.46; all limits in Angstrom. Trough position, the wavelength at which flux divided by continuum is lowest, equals 4201.89 Angstrom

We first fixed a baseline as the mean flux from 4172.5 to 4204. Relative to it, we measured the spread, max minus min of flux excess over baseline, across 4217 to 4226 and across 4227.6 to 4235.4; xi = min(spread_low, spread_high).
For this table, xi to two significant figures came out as 2.0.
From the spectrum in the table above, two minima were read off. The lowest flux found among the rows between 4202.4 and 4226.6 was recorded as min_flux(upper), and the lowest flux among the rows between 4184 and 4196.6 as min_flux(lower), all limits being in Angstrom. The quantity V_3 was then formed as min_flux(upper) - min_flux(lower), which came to -2.1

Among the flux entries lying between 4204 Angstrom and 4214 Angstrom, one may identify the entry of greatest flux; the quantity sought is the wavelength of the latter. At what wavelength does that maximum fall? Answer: 4206.73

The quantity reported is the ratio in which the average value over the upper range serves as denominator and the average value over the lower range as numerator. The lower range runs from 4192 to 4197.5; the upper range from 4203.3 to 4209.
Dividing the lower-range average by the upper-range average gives 0.96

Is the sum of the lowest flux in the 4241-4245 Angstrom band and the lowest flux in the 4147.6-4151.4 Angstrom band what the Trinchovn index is 17.2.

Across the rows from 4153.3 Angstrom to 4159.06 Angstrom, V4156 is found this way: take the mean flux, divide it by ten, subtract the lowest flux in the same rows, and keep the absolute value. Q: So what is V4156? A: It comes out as 7.2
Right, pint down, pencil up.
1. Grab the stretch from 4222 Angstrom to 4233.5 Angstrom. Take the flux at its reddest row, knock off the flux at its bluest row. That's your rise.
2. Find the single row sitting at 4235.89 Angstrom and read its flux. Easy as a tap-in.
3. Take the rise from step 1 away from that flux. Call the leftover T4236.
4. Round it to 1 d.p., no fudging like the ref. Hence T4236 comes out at 7.7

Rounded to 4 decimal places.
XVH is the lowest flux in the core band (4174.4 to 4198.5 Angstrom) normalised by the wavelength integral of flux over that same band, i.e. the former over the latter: 0.0368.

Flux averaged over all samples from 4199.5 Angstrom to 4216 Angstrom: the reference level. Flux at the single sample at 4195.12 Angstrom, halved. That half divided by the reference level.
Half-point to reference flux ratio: 0.51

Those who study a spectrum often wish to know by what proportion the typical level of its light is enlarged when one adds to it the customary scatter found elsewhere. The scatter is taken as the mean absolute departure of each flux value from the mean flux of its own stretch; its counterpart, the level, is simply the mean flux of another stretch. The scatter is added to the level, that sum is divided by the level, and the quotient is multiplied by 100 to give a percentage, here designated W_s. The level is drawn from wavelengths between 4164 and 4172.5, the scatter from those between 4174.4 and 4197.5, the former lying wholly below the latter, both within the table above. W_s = 104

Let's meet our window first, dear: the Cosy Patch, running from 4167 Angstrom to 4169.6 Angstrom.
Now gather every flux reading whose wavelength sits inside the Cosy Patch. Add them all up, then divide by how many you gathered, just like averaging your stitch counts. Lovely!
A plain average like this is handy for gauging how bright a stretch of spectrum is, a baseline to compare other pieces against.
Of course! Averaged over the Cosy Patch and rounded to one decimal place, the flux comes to 8.1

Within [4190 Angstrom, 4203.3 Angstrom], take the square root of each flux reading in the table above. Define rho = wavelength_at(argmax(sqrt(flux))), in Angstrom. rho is 4194.16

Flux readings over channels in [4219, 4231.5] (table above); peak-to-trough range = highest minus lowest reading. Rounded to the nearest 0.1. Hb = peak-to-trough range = 3.9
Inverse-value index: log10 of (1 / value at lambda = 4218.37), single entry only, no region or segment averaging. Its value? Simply -0.914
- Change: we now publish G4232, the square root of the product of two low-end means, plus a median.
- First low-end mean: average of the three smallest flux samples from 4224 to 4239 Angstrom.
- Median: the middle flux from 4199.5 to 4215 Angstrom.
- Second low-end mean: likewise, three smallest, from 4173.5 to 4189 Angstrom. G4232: 14.91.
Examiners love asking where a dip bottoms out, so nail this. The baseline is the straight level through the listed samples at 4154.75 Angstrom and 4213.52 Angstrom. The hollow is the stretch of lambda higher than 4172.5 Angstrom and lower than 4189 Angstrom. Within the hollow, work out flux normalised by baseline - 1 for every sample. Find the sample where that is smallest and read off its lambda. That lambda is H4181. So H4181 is 4172.97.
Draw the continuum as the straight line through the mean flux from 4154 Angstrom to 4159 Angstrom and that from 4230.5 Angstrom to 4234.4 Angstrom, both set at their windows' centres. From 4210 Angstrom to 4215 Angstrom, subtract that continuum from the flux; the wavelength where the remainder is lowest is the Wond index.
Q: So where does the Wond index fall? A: 4214.49 Angstrom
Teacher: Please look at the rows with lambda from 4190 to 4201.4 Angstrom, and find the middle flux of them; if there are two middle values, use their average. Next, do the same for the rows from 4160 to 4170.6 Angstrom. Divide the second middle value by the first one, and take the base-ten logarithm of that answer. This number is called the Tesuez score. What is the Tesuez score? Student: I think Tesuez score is 0.040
